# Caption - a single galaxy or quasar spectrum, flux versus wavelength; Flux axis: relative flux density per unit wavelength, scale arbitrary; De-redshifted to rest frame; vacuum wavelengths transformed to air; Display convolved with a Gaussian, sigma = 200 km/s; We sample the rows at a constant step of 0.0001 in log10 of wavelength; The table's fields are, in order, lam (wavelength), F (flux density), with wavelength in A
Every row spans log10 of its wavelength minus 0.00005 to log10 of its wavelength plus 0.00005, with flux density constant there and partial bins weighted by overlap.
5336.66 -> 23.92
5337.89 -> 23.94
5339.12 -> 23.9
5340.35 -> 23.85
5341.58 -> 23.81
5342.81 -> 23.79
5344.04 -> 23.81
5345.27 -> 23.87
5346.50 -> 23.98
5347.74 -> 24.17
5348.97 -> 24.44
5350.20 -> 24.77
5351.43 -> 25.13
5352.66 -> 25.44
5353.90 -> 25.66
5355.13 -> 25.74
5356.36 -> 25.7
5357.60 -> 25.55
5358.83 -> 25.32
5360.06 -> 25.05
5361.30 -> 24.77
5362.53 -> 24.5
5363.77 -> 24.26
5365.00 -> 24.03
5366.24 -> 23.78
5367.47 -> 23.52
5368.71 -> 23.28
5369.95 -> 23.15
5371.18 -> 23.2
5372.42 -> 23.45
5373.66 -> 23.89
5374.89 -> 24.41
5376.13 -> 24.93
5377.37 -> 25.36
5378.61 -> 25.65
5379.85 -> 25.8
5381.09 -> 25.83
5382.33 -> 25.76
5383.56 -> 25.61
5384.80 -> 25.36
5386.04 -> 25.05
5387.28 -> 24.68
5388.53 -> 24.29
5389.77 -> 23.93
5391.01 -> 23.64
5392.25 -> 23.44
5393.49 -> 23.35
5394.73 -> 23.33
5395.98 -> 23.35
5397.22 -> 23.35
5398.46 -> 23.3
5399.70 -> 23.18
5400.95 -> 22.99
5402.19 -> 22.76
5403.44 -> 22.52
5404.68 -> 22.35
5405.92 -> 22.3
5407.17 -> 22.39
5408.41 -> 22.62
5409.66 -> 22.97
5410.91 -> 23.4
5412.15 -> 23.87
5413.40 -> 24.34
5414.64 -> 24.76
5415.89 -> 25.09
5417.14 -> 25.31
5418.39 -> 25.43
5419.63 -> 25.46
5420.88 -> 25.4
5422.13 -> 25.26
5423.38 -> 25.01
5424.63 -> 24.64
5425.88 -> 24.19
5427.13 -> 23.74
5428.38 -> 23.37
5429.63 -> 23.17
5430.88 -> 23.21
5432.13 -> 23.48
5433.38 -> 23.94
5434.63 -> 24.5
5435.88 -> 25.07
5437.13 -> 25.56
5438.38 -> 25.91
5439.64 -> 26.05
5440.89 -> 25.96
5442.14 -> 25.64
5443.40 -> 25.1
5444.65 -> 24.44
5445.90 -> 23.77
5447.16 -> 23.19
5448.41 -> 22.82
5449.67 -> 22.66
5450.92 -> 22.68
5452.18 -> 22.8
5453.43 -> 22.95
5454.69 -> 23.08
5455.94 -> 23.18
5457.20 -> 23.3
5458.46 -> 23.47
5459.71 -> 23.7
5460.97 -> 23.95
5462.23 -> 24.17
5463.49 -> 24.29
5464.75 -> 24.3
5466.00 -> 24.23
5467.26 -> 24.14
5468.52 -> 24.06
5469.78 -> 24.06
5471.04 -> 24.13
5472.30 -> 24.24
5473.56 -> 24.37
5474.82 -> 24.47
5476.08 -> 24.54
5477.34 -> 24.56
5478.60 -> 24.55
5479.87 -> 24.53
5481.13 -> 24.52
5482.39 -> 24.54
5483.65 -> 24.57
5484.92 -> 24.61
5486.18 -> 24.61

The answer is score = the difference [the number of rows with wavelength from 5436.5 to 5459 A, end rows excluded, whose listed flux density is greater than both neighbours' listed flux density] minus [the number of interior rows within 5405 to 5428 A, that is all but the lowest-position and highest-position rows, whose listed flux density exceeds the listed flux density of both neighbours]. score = 0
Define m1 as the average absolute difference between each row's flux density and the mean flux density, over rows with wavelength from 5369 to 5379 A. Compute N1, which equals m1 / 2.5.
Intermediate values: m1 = 0.8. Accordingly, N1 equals 0.33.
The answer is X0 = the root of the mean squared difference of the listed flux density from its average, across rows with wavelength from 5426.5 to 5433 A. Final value 0.21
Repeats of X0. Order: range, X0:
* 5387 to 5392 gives 0.39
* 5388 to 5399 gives 0.32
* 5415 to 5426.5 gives 0.40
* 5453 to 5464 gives 0.46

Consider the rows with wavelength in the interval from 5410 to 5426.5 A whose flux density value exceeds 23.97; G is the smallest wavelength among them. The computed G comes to 5413.40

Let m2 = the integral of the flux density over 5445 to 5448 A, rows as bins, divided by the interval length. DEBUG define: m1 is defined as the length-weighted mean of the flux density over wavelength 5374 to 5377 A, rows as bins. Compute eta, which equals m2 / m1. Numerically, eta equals 0.95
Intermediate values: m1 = 24.7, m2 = 23.5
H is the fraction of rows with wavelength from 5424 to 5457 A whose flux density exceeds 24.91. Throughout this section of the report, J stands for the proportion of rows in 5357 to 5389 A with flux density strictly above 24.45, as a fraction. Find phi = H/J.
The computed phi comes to 0.47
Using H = 0.27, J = 0.58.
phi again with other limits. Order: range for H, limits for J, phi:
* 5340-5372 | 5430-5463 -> 1.00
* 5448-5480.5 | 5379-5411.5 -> 0.00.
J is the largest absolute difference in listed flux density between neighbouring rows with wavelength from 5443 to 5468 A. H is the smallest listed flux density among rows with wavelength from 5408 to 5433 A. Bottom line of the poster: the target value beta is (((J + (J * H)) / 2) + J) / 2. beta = 4.3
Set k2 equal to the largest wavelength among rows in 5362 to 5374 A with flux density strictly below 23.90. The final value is 5373.66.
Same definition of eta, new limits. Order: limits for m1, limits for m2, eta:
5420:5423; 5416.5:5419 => 1.00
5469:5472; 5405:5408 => 0.93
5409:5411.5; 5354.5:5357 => 1.11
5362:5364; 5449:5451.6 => 0.93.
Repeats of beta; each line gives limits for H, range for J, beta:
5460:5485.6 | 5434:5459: 4.5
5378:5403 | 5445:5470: 3.7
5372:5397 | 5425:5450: 4.4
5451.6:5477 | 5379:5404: 2.5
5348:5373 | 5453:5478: 1.6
